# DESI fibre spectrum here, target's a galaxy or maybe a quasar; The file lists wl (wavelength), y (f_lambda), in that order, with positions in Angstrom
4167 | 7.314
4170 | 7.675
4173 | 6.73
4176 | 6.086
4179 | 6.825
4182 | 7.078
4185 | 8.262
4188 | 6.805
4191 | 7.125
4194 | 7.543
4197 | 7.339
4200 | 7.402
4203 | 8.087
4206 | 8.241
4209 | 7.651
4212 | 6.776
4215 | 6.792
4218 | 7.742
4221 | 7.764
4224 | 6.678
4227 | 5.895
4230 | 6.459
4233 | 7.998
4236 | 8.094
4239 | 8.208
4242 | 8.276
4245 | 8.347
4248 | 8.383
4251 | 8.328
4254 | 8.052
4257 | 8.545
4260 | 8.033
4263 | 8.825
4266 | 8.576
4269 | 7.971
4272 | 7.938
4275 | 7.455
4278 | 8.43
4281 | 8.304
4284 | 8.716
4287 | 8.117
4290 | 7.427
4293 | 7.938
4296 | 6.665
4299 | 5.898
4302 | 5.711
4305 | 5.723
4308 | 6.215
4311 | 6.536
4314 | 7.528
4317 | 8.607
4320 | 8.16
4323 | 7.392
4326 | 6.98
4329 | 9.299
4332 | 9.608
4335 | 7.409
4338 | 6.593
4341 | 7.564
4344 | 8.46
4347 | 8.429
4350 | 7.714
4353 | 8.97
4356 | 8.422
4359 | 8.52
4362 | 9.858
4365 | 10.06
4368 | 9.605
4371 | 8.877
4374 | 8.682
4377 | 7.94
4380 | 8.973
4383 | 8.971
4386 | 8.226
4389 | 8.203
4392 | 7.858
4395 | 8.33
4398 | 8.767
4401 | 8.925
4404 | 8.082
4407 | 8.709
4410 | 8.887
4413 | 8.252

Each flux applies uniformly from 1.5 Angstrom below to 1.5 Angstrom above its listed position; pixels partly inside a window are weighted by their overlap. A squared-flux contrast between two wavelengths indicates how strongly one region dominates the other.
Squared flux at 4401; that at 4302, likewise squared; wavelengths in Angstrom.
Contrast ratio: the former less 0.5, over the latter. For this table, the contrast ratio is 2.4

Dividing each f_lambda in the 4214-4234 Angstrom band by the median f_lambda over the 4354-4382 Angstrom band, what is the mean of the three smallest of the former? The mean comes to 0.71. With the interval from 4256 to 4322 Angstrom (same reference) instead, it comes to 0.65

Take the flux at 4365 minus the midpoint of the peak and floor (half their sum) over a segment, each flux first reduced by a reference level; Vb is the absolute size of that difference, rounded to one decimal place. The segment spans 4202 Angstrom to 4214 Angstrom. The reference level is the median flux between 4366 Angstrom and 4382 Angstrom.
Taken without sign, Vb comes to 2.6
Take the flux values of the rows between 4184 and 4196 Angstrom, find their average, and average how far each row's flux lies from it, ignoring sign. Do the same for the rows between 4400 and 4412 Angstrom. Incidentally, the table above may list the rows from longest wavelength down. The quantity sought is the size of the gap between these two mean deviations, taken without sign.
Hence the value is 0.18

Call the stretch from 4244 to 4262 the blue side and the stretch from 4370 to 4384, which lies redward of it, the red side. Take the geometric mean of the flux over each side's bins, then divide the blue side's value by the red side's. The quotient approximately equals 0.95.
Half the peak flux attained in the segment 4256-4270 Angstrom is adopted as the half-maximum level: 4.41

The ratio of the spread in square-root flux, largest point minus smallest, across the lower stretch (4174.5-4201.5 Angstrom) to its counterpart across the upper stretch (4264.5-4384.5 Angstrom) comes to 0.52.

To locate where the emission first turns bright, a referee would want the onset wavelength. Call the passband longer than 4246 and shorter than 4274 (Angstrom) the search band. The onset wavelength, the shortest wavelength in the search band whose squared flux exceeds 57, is 4248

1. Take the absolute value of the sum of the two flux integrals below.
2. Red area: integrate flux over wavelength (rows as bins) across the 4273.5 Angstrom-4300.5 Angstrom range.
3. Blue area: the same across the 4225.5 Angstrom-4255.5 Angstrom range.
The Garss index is 441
